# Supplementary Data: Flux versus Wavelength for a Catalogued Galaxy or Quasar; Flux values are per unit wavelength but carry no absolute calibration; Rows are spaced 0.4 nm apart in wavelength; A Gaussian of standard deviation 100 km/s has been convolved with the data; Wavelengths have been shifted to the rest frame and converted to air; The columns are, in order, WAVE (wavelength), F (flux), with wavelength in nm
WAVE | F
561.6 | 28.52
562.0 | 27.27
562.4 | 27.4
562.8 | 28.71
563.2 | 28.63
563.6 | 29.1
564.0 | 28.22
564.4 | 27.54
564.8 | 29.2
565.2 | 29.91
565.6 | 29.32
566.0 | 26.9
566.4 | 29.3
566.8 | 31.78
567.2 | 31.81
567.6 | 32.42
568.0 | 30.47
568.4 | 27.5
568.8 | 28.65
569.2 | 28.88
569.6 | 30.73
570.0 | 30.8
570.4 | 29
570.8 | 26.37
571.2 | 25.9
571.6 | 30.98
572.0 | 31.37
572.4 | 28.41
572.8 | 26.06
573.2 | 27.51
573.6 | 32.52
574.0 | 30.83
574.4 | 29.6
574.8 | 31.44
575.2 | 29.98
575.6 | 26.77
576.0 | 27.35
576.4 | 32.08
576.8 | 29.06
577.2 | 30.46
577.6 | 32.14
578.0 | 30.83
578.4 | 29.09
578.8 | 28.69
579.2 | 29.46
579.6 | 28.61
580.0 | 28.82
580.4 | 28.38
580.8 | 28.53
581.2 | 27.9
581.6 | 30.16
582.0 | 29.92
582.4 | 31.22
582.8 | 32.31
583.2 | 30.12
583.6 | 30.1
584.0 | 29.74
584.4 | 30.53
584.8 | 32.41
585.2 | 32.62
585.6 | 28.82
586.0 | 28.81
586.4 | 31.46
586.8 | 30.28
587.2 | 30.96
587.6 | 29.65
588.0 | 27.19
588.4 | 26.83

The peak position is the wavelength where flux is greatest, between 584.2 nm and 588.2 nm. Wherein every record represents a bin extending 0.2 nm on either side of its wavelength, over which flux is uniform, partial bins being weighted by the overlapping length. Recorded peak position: 585.2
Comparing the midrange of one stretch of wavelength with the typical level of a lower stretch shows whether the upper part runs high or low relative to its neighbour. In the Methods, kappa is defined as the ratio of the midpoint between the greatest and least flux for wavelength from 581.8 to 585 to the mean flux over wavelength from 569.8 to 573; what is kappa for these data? 1.09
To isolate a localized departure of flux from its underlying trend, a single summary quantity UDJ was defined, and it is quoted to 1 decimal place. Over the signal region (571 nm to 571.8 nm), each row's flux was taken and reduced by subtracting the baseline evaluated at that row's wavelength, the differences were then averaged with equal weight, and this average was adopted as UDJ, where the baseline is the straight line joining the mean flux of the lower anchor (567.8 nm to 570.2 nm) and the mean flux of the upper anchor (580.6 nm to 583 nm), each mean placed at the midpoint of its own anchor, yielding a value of -1.2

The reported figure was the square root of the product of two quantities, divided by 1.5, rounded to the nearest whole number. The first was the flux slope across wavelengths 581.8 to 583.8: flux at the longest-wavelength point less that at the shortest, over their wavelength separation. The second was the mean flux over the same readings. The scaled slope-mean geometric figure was 1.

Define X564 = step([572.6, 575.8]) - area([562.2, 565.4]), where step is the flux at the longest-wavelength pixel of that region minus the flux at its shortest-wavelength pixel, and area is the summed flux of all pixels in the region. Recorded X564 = -228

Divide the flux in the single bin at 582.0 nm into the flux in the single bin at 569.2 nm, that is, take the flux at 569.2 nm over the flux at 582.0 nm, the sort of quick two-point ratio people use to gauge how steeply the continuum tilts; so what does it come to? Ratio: 0.97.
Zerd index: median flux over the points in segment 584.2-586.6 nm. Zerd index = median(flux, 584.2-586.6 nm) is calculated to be 31.0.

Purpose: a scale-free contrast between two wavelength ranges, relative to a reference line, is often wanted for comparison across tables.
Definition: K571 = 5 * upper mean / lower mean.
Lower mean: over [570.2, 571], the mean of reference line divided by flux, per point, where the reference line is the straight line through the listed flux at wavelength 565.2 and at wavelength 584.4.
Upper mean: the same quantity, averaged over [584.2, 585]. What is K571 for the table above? 4.46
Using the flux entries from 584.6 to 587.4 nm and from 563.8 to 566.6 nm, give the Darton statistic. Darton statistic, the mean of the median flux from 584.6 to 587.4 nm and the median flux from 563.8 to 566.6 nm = 30.1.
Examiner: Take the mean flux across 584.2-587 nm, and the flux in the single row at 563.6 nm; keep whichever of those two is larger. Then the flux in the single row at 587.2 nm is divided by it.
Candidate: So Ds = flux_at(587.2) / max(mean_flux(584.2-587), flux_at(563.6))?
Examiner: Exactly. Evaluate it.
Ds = 1.01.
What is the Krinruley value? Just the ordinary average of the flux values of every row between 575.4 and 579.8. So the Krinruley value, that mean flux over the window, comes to 29.5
